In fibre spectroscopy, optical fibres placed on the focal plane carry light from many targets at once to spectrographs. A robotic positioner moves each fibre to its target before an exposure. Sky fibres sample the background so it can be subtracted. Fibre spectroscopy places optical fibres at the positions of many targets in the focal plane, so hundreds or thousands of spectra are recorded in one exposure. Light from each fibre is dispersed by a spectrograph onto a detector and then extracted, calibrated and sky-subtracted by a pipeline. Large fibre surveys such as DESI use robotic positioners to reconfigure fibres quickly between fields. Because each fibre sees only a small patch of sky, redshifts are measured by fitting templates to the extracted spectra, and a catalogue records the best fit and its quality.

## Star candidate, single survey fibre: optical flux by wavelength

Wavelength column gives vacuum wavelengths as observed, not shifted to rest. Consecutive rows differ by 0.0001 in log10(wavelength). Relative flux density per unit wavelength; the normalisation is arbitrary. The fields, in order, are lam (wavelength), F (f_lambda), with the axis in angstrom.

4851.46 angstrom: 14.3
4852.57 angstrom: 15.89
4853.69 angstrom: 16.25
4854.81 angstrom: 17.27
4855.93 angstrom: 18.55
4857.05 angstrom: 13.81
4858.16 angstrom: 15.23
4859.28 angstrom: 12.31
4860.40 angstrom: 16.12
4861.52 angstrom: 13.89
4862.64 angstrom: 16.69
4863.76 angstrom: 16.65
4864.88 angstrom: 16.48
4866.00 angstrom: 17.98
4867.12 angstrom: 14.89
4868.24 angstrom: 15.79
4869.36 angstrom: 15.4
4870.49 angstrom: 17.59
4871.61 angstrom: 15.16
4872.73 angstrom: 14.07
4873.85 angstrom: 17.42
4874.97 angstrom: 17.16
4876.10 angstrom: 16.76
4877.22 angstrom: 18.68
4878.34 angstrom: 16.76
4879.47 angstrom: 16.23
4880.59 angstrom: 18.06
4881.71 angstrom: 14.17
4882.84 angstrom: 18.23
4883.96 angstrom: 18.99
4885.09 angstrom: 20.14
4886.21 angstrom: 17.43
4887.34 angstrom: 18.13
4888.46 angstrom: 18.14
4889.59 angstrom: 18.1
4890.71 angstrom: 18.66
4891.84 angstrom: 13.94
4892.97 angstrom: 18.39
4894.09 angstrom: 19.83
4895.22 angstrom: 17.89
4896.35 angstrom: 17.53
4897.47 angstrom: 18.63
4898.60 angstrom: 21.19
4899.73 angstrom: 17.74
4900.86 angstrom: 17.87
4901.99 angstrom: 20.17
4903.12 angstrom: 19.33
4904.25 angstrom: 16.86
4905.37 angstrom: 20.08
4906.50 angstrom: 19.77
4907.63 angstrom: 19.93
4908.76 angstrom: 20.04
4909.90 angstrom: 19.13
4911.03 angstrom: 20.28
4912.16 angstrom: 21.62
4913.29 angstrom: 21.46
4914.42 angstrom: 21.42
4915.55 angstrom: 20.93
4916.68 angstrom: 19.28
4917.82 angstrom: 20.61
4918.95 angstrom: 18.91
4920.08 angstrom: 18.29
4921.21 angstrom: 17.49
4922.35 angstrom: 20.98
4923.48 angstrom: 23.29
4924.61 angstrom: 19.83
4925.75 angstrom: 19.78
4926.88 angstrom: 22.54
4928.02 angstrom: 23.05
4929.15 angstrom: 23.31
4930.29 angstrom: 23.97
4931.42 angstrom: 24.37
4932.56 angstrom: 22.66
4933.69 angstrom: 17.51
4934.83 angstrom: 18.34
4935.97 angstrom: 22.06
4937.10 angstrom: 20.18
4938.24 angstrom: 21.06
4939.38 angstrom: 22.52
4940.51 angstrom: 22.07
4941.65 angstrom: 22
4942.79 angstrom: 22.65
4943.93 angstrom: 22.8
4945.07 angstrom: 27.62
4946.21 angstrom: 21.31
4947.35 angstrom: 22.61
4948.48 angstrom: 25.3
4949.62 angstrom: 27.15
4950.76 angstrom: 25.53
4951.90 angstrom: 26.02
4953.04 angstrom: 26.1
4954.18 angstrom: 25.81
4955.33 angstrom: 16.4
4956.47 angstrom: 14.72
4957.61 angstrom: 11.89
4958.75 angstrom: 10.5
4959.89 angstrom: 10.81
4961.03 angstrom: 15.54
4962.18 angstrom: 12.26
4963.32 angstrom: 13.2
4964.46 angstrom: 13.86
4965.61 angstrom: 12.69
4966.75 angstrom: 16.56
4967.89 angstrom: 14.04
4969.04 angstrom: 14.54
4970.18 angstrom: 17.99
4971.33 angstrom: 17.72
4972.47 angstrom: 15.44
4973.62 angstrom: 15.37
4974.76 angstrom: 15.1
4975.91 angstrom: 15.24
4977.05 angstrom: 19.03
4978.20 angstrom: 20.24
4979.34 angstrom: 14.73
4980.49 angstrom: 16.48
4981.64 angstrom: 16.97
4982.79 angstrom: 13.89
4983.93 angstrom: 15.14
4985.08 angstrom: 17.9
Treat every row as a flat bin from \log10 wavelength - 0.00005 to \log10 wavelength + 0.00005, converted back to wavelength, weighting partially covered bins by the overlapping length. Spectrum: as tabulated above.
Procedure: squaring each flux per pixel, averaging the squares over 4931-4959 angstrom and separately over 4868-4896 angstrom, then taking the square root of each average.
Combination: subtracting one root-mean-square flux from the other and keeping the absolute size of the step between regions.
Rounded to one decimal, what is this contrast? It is 4.7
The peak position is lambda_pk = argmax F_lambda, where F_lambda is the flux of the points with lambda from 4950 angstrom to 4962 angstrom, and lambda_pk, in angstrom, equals 4953.04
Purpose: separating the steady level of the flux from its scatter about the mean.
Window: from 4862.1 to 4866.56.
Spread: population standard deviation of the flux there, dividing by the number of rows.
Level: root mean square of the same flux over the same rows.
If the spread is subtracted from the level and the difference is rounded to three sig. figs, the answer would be 16.4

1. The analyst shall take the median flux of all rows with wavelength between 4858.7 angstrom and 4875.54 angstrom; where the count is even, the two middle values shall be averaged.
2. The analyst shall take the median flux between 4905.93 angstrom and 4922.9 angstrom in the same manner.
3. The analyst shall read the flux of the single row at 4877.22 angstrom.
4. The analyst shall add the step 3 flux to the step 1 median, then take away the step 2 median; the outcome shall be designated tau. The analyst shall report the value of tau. 15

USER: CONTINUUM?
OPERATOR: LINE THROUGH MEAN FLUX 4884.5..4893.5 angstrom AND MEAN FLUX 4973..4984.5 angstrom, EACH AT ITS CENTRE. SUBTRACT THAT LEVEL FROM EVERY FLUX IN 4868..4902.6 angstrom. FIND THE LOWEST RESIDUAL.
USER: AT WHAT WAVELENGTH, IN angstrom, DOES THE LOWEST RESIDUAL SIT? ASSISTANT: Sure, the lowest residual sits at 4872.73 angstrom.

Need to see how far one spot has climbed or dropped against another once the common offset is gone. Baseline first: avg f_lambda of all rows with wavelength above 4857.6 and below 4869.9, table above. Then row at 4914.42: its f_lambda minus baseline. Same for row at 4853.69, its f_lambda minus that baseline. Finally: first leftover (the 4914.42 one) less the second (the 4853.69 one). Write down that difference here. 5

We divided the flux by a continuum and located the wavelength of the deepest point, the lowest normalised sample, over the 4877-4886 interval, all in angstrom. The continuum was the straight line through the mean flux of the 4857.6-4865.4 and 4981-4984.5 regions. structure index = 4881.71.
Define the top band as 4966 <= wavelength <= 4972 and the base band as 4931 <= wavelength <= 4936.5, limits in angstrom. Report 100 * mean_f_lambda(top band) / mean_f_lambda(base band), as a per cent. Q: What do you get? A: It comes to 77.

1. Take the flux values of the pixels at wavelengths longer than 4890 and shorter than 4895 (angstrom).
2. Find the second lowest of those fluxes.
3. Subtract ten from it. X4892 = 8.4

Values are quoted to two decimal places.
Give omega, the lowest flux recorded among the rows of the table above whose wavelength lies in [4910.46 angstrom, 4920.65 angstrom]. 18.29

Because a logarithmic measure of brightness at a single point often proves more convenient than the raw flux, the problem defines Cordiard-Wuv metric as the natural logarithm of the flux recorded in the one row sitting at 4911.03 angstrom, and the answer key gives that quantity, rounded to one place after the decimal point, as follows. 3.0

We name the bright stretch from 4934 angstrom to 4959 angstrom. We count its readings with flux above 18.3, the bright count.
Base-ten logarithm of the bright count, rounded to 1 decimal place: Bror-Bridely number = 1.3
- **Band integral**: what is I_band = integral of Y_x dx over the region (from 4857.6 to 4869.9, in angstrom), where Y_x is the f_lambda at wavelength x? 192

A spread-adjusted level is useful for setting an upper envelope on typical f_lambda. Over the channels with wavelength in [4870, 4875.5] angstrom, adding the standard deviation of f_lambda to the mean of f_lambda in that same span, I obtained 18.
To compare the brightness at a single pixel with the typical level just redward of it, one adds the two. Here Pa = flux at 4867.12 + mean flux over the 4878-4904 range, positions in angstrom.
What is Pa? 33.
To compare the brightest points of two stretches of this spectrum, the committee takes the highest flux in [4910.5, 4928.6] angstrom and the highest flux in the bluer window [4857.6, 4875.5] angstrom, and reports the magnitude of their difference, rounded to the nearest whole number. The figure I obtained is 5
